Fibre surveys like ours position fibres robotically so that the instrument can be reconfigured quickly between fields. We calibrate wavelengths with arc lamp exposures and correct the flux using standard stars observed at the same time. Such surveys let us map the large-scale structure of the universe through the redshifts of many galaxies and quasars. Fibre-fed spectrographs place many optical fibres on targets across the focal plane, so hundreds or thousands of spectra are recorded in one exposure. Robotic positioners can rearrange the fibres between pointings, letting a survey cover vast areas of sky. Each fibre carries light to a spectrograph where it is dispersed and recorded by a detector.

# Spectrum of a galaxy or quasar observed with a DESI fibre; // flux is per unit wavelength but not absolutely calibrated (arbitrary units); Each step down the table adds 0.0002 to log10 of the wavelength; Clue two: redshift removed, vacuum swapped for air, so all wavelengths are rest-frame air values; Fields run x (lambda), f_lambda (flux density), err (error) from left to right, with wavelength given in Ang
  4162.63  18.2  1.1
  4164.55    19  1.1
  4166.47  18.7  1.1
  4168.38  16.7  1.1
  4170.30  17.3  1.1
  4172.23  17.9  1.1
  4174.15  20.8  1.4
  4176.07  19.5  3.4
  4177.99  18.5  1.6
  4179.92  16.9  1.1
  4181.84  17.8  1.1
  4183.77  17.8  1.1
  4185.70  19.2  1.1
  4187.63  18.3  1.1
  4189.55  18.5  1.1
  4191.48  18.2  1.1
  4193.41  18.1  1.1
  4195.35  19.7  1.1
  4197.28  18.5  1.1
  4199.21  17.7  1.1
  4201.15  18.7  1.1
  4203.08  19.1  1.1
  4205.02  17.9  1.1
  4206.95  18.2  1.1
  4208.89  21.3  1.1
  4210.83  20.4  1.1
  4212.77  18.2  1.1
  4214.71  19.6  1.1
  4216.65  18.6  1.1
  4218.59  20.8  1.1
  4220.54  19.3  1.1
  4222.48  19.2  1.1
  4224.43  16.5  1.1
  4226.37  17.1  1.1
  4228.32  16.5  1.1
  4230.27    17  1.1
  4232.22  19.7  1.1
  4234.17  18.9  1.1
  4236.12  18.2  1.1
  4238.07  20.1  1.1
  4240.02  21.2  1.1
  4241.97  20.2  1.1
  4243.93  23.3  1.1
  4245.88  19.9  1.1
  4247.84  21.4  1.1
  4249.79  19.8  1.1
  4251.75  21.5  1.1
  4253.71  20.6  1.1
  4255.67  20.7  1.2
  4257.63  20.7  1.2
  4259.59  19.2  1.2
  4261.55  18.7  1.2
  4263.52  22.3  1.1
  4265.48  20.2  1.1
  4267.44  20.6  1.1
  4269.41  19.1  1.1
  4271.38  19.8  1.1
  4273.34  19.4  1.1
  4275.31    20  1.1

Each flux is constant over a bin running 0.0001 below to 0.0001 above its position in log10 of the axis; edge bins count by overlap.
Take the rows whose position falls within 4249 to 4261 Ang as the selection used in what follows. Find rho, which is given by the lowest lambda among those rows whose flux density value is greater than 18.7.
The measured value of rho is 4249.79 Ang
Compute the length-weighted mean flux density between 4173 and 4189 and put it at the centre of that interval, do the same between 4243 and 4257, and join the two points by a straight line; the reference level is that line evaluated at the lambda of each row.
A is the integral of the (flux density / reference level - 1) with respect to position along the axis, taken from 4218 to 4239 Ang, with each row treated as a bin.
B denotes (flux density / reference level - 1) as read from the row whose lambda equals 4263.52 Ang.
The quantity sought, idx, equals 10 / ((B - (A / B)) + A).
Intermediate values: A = -1.89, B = 0.04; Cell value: 0.2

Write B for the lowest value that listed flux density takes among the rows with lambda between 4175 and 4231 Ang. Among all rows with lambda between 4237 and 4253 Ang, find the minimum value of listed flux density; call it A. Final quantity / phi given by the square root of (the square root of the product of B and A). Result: 4.251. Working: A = 19.8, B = 16.5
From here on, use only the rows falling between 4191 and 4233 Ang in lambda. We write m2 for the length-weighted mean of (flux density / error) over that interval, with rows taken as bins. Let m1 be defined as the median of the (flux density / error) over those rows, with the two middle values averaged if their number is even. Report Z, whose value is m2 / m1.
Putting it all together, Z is 1.01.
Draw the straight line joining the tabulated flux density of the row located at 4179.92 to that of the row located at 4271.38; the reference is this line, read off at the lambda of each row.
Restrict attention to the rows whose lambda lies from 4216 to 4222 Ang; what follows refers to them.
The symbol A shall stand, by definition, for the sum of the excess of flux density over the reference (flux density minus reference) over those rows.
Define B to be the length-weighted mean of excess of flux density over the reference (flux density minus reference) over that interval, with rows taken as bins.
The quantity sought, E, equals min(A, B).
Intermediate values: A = 4.3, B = 1.4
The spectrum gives 1.4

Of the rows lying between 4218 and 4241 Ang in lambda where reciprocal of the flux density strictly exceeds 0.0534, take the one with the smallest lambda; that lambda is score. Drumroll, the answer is 4224.43 Ang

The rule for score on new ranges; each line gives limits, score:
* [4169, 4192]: 4170.30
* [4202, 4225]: 4205.02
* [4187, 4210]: 4187.63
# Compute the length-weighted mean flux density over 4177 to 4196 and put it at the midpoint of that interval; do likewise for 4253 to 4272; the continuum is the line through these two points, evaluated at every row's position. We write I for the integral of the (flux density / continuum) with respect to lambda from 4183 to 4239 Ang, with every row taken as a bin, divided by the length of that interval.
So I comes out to 0.99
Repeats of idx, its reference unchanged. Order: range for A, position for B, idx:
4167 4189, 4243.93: 4.6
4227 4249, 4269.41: -1.0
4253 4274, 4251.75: 0.2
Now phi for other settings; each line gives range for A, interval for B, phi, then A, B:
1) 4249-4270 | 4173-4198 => 4.216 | 18.7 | 16.9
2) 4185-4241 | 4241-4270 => 4.191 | 16.5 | 18.7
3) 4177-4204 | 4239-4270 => 4.216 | 16.9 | 18.7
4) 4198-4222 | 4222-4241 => 4.134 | 17.7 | 16.5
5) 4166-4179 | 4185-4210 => 4.146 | 16.7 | 17.7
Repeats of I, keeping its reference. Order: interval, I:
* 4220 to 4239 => 0.94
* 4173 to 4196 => 1.02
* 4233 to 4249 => 1.04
